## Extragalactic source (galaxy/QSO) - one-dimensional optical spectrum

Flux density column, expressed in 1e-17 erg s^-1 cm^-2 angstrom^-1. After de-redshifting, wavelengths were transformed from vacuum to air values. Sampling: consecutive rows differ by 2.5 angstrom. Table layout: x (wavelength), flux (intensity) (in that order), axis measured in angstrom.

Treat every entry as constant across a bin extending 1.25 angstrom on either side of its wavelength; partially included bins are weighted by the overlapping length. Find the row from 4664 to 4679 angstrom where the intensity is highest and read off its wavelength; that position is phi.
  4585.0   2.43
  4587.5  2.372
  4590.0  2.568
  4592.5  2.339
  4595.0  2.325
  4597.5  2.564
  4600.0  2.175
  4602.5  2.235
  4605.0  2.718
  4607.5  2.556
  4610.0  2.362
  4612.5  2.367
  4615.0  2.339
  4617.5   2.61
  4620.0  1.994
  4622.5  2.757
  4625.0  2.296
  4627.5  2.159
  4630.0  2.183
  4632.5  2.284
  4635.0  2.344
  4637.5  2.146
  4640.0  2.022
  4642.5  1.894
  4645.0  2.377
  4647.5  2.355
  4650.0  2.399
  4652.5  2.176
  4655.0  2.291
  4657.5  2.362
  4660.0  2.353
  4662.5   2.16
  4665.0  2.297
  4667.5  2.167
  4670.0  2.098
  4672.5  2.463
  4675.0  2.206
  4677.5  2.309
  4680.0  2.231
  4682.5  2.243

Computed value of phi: 4672.5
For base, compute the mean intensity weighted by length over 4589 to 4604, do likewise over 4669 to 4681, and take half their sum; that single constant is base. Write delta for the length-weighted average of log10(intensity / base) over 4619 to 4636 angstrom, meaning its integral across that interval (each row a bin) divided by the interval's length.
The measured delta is -0.007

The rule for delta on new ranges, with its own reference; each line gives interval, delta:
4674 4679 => -0.011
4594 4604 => 0.002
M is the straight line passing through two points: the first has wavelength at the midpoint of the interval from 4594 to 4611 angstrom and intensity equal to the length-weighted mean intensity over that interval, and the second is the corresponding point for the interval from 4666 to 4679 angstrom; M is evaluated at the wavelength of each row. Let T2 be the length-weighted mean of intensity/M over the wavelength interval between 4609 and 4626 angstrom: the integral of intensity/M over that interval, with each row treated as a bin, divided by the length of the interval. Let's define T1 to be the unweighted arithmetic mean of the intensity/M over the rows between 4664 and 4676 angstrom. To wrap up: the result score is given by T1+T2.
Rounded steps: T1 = 1.00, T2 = 1.00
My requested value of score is 2.00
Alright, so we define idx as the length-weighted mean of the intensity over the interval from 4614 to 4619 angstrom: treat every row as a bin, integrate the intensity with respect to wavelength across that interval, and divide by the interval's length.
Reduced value 2.457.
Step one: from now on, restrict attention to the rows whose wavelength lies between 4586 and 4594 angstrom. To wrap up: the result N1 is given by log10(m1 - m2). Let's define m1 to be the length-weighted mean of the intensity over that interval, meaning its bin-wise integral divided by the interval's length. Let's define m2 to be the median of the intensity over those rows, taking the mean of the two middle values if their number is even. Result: -1.3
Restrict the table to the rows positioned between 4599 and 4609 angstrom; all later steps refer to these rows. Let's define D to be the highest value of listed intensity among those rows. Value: 2.718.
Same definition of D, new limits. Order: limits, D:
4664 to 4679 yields 2.463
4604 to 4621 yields 2.718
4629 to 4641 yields 2.344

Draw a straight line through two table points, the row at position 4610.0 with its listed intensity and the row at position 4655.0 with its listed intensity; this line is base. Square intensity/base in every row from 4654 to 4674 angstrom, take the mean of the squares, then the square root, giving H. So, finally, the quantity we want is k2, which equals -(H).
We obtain -1.00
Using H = 1.00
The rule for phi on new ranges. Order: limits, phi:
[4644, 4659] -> 4650.0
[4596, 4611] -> 4605.0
